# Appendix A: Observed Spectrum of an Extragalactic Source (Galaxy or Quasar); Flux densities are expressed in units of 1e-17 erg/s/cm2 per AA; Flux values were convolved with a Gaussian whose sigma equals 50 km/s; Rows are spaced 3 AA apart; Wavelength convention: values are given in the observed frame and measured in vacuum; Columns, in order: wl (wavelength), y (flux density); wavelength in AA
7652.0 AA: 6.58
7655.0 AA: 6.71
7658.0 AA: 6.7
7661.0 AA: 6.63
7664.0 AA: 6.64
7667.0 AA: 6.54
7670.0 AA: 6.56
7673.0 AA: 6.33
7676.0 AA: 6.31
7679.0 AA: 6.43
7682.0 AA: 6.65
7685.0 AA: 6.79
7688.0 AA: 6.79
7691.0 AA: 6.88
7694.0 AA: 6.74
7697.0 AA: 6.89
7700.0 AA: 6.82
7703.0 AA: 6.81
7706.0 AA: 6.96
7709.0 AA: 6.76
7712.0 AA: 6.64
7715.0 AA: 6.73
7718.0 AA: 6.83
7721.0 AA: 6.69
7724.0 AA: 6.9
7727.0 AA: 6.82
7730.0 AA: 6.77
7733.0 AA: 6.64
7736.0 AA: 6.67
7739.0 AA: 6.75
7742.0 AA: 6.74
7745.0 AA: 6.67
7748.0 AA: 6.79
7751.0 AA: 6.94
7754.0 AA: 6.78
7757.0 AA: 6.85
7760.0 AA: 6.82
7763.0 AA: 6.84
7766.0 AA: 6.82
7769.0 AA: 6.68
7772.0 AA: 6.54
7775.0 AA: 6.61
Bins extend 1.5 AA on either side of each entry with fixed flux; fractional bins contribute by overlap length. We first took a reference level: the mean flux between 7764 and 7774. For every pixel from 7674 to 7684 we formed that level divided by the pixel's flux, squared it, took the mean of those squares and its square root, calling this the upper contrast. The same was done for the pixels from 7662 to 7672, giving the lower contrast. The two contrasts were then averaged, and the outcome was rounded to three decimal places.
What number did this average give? 1.025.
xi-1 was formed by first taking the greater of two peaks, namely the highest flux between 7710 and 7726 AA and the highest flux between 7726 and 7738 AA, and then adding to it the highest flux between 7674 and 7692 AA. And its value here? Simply 13.8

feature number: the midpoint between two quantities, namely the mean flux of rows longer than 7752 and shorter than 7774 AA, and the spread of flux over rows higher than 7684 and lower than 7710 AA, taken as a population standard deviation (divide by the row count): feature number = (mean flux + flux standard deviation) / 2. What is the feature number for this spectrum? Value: 3.414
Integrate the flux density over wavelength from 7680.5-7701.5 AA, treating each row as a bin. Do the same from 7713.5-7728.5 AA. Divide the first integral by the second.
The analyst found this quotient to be 1.4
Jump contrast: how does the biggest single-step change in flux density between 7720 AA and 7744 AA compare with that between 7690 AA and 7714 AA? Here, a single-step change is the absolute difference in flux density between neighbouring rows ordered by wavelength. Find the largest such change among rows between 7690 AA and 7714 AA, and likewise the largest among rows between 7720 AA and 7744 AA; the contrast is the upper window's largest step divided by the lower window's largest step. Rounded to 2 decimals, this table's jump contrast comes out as 1.05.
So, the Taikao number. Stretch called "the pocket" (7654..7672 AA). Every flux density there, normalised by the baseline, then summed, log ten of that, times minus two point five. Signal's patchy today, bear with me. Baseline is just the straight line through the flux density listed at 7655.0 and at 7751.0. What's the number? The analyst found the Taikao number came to -1.9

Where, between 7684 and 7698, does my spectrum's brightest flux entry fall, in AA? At 7697.0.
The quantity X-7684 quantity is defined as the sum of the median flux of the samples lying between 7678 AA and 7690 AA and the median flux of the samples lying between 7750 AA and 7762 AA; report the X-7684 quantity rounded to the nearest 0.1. 13.6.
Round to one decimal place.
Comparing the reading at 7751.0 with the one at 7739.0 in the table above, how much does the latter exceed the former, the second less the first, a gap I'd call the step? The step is -0.2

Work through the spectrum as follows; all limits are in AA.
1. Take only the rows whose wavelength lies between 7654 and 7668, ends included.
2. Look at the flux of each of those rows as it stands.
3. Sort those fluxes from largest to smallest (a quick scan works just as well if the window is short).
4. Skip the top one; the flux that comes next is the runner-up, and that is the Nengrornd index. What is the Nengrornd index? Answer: 6.7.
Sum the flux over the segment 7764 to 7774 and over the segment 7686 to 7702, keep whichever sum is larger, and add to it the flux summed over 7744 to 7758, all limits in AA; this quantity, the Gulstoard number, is 68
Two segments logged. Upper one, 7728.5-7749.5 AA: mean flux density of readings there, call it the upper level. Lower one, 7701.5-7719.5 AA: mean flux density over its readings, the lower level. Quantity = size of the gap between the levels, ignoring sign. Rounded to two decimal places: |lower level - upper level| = 0.07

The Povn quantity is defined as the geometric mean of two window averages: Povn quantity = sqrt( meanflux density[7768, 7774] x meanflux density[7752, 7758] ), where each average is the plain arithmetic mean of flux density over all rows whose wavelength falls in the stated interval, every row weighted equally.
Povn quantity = 6.71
